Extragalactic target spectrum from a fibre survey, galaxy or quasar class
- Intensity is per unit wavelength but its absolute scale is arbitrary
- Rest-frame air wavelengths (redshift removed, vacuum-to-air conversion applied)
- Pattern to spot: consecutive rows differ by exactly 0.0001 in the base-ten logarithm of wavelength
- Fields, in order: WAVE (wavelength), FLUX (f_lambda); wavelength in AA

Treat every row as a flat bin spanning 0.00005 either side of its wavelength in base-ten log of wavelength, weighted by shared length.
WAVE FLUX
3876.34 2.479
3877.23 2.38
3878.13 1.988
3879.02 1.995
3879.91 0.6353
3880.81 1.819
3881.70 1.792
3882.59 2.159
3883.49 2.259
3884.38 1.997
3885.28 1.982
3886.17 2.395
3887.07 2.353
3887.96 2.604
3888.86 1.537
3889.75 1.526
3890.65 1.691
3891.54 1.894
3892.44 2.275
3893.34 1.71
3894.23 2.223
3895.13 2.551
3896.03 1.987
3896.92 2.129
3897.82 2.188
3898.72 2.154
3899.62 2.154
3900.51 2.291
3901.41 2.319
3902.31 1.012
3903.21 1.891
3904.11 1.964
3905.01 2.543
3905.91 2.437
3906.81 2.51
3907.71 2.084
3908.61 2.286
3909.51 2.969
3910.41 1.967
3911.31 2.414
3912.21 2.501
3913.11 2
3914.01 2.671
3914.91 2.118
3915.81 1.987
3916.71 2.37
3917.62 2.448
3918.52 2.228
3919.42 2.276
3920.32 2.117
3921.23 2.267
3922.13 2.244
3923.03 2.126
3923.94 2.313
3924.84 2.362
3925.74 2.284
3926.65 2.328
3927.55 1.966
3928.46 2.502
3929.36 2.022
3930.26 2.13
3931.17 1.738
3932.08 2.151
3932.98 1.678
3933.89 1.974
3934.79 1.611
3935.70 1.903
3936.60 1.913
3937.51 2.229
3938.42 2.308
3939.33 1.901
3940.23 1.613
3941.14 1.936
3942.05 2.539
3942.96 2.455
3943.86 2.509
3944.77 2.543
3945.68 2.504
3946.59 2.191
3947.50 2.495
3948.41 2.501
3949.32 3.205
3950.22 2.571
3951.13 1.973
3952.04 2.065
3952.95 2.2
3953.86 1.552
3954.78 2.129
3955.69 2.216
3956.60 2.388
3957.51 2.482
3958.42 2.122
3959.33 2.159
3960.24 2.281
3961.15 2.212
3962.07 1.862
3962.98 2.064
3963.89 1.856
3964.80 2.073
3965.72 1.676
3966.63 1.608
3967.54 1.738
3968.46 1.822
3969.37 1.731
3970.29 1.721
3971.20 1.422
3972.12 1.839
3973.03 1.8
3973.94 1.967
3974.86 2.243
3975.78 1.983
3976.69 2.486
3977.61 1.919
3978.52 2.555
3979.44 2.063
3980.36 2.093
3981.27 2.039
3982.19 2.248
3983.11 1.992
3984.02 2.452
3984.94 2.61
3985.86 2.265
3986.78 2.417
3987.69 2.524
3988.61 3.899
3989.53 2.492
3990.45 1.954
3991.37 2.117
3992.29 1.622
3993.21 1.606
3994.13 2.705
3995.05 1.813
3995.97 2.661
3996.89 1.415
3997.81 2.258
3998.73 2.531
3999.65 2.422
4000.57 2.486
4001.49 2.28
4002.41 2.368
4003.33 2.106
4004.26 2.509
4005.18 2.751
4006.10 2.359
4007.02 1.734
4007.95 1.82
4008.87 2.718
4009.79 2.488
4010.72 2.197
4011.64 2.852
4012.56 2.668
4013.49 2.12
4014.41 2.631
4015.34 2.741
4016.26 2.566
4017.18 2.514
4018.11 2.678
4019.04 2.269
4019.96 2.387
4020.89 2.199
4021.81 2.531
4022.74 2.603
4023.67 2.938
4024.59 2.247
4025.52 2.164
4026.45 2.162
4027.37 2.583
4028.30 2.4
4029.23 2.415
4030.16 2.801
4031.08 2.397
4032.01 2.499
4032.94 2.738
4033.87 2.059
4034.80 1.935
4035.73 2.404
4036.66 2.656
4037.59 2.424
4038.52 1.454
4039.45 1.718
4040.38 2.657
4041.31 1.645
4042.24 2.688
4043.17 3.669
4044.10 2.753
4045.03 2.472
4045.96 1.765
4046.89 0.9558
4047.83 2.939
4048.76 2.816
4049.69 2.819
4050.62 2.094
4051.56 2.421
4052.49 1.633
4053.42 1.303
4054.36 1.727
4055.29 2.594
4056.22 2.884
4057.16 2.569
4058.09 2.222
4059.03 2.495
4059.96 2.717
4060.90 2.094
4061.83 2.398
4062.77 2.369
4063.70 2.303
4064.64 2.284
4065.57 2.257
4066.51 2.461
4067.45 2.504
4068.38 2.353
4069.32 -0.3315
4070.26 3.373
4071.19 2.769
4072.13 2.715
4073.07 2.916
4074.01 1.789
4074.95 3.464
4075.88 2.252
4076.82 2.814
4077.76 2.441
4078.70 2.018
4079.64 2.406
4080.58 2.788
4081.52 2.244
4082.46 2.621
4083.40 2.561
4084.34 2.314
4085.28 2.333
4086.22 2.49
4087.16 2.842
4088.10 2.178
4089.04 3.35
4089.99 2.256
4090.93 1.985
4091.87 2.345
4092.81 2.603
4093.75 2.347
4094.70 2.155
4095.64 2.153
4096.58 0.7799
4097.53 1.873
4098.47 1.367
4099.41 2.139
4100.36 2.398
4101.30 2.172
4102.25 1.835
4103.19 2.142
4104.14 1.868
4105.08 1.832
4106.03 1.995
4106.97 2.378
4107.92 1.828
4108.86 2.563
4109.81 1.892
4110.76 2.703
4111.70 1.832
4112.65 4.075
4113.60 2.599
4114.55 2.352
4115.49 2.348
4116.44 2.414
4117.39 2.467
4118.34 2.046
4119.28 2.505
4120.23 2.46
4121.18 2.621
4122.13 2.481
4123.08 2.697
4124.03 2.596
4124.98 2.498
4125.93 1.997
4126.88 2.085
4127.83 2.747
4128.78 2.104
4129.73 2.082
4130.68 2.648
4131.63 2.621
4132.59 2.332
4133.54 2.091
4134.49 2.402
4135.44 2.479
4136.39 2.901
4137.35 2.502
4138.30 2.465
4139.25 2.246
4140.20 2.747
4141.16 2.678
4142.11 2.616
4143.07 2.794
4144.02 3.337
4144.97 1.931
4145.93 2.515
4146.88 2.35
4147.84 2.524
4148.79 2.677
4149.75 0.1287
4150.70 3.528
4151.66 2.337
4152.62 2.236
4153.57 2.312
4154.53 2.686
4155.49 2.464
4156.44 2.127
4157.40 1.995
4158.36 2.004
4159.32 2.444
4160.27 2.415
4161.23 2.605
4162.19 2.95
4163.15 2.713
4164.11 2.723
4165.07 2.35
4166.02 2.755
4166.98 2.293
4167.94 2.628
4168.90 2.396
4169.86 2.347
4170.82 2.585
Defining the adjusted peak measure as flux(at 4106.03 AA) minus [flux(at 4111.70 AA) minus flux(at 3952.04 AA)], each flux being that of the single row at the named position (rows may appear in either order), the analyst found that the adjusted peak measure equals 2.2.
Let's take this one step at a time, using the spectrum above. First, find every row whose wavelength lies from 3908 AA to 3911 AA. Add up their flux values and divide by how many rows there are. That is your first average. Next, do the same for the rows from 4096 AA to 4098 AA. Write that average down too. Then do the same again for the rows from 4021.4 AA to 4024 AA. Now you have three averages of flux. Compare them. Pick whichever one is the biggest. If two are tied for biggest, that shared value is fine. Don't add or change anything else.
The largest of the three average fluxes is 2.7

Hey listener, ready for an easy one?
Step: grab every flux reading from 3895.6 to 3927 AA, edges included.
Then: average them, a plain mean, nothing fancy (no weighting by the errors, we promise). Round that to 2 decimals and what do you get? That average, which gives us 2.23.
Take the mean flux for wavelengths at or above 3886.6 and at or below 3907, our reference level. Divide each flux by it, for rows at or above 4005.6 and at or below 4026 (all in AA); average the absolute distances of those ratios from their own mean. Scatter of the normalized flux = 0.12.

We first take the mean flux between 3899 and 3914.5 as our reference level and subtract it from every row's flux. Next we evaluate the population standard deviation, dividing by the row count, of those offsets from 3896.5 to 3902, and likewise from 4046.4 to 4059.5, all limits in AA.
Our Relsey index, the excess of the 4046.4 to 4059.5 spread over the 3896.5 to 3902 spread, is 0.53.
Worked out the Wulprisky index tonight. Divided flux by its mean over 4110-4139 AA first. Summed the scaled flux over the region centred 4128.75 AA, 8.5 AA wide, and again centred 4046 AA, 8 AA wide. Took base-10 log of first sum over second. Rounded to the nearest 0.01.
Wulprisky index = -0.03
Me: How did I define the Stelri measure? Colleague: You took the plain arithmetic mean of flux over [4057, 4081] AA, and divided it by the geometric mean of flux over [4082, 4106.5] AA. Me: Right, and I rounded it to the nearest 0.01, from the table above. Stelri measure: 1.13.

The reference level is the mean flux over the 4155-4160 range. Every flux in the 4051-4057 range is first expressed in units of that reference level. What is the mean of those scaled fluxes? 0.95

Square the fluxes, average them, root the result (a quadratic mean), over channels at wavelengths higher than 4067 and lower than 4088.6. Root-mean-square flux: 2.53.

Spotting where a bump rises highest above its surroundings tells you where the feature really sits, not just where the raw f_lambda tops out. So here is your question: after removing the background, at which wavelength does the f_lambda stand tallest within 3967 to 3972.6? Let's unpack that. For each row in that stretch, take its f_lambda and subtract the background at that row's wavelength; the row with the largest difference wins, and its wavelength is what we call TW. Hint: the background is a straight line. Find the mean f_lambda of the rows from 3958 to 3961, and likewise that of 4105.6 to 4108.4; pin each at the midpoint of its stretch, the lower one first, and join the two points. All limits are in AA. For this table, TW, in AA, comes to 3972.12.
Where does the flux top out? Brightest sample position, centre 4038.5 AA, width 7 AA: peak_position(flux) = 4040.38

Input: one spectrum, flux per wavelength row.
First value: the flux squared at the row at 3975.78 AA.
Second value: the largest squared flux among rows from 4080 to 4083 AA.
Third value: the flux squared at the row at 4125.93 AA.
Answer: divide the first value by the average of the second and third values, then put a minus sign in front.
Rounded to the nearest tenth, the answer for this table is -0.7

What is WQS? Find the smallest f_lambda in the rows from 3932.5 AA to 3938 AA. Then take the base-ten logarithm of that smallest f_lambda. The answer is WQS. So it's 0.21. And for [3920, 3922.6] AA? 0.33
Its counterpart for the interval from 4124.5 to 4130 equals 0.30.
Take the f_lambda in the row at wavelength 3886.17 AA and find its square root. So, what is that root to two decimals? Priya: 1.55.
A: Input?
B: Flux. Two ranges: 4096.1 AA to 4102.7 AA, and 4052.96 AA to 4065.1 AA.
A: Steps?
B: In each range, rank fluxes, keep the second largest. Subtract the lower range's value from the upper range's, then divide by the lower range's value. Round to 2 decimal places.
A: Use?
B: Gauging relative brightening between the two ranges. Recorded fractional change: -0.20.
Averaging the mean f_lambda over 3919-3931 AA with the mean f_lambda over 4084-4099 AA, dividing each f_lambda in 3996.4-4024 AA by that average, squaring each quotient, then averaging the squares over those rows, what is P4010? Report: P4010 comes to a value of 1.20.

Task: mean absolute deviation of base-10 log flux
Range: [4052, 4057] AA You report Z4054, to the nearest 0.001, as 0.119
